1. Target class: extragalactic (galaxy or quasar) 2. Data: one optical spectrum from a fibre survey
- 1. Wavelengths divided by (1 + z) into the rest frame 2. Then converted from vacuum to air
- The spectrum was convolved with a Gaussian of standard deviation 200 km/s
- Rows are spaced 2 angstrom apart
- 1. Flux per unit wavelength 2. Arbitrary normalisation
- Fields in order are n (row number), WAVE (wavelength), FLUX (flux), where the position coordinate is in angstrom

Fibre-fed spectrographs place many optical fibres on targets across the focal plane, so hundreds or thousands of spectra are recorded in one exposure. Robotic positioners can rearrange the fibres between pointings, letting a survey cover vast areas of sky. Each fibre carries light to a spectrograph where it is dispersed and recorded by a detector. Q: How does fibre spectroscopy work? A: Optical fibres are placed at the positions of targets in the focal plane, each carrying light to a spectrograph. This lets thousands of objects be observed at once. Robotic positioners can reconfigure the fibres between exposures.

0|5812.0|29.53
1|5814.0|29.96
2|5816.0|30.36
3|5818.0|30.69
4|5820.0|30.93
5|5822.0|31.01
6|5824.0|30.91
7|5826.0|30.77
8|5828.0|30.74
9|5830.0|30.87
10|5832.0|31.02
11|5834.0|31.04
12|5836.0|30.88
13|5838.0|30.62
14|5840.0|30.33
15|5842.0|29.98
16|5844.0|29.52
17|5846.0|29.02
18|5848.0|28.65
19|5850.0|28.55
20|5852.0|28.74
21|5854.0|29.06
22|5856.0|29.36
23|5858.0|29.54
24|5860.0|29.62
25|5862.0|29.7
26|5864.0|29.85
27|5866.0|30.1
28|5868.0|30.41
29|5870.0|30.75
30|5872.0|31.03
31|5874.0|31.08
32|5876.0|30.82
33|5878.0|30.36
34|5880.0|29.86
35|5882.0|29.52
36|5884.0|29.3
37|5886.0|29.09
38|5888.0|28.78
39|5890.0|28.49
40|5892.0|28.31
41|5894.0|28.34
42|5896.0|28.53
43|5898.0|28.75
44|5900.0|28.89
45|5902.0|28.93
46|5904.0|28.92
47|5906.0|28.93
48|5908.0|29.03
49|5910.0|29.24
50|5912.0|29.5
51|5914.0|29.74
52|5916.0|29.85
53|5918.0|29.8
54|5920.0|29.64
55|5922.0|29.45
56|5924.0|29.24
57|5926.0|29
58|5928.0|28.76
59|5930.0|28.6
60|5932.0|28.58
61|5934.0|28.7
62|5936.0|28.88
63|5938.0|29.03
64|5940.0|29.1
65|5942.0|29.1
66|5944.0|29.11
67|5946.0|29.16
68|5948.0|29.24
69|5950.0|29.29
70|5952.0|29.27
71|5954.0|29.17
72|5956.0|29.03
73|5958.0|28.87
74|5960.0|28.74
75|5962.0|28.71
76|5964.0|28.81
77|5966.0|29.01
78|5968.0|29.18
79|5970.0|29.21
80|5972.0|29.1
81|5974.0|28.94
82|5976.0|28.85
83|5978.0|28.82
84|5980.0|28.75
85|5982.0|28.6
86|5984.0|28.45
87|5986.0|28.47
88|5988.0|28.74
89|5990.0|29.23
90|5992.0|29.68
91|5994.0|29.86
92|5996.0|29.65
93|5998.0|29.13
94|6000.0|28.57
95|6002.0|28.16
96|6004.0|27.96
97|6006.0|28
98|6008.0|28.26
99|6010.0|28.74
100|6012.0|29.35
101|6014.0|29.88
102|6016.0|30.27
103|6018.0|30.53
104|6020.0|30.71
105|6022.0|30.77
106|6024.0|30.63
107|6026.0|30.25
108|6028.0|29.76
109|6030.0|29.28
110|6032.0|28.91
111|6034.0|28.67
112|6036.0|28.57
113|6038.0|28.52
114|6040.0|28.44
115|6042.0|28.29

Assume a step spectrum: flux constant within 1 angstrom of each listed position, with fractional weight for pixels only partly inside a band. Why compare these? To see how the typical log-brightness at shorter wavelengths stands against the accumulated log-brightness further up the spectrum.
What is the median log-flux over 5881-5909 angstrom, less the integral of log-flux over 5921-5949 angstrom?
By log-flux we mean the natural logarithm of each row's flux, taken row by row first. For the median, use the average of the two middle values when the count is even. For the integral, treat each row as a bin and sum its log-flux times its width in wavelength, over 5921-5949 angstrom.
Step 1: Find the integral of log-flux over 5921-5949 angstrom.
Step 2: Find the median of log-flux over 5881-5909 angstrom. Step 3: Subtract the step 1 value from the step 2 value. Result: -90.9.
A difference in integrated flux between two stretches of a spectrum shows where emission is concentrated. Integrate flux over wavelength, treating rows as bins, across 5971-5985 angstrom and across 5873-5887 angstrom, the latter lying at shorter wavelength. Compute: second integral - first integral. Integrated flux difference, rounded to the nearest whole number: 17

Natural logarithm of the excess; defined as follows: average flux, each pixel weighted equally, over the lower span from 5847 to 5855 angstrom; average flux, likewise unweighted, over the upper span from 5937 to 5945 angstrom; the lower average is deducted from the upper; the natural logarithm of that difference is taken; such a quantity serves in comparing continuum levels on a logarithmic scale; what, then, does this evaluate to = -1.1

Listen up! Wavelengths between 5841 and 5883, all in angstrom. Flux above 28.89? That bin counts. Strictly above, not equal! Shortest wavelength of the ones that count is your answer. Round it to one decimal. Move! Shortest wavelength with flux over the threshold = 5842.0 angstrom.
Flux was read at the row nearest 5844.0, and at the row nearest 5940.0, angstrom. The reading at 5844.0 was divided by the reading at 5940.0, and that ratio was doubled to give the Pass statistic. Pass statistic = 2.03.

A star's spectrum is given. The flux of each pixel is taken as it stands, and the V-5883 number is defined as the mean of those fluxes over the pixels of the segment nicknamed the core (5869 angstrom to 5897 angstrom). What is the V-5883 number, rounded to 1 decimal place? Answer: 29.6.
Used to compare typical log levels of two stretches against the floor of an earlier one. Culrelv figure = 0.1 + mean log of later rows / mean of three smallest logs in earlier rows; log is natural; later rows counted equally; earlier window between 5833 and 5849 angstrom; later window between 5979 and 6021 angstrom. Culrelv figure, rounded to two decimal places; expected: 1.10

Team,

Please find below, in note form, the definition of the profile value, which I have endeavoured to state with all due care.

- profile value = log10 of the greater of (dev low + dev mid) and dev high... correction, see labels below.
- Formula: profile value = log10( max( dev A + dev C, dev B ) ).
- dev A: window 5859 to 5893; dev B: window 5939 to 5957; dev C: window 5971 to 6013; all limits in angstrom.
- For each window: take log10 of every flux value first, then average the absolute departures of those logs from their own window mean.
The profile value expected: -1.79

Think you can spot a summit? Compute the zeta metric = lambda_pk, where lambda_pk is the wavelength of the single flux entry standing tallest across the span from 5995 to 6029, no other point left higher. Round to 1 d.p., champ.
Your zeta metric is 6022.0 angstrom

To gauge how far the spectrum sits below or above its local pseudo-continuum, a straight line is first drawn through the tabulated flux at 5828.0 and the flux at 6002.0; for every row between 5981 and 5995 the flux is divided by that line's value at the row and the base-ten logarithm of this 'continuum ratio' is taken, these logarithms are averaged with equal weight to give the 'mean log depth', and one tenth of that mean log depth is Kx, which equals 0.0010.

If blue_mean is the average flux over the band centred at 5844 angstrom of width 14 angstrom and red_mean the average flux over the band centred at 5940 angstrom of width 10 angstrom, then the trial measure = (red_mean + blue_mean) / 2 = 29.3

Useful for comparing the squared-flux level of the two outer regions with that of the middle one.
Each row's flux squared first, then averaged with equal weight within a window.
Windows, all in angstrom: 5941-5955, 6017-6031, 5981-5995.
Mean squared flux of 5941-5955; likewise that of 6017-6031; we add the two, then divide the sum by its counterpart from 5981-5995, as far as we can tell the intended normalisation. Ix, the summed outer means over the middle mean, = 2.10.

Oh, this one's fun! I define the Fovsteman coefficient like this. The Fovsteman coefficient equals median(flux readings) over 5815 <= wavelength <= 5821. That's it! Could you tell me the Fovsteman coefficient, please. 30.7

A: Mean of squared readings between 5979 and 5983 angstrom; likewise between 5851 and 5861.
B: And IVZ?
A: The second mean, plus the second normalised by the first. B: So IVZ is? 858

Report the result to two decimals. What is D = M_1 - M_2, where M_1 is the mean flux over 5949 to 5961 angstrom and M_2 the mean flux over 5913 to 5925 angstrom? -0.56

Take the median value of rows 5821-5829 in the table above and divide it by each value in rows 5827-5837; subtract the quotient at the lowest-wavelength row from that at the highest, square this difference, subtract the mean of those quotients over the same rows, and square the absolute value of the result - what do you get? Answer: 1.00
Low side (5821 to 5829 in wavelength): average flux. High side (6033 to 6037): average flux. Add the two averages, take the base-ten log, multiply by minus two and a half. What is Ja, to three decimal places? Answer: -4.436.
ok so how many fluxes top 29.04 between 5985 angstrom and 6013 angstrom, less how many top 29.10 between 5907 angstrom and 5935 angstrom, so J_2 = -2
